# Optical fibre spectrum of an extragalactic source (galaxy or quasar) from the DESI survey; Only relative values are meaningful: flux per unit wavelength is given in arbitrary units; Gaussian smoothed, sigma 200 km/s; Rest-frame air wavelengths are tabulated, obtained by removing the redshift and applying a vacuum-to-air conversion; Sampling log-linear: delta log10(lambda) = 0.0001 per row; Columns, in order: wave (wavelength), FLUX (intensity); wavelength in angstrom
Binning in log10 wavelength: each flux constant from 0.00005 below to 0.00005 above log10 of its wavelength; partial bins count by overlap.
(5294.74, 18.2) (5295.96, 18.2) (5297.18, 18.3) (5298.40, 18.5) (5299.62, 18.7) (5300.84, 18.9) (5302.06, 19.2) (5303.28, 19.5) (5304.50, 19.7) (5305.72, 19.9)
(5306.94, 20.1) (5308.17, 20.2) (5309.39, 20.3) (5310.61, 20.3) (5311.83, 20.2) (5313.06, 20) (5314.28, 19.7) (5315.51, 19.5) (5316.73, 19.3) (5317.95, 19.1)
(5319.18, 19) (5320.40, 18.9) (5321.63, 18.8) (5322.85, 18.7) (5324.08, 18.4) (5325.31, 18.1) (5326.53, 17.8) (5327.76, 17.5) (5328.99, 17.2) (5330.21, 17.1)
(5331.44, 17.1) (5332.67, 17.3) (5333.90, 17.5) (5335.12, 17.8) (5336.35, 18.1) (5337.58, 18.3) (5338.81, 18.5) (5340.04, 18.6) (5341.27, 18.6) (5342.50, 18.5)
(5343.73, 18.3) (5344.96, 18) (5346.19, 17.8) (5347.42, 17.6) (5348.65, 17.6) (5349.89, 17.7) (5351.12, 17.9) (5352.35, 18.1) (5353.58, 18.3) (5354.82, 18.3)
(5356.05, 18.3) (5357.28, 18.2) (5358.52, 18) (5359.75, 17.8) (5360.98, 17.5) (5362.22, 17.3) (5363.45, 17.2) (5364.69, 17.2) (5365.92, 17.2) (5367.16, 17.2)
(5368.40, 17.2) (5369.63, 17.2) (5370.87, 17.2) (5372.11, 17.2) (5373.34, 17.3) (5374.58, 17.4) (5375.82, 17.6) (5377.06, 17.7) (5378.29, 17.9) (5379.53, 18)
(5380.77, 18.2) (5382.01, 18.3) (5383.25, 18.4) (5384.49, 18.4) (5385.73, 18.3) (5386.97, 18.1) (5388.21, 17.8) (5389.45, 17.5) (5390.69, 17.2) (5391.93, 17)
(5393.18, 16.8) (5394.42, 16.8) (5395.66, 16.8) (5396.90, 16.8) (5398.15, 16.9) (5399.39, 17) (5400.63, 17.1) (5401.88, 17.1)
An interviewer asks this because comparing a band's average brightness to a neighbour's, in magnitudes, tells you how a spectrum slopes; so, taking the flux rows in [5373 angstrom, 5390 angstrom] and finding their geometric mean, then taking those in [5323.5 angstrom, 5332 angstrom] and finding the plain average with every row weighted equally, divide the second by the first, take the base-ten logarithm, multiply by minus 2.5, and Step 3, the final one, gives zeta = 0.02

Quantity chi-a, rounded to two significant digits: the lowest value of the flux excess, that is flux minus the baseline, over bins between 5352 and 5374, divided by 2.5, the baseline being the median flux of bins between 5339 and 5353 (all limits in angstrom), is -0.32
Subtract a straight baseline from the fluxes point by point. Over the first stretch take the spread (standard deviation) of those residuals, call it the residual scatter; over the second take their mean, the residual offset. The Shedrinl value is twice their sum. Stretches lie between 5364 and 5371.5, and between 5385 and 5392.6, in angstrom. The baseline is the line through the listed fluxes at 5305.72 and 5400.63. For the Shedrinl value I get 0.5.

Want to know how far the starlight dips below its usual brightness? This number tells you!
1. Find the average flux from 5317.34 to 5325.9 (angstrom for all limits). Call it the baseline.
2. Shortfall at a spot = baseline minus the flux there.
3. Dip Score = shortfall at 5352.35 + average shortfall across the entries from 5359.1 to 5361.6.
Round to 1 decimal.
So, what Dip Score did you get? 1.7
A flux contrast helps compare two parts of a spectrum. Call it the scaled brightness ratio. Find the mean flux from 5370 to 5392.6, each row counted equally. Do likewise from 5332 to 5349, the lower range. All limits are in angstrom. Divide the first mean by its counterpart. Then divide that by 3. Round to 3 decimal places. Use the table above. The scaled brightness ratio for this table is 0.328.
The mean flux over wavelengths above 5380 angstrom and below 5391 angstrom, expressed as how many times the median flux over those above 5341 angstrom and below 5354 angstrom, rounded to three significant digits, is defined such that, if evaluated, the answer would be 1.00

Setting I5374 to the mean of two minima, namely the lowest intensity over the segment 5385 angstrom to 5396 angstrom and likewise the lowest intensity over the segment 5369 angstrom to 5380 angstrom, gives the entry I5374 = 17.0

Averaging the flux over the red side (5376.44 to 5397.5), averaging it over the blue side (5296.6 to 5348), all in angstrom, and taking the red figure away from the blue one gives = 1.04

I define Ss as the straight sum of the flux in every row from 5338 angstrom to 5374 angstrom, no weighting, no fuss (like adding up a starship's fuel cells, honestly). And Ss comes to 516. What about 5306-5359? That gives 795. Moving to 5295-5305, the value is 151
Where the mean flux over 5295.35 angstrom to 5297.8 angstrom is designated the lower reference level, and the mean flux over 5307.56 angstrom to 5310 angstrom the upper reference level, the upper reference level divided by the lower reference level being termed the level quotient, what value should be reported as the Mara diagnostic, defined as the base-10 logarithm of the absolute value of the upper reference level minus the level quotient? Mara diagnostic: 1.28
